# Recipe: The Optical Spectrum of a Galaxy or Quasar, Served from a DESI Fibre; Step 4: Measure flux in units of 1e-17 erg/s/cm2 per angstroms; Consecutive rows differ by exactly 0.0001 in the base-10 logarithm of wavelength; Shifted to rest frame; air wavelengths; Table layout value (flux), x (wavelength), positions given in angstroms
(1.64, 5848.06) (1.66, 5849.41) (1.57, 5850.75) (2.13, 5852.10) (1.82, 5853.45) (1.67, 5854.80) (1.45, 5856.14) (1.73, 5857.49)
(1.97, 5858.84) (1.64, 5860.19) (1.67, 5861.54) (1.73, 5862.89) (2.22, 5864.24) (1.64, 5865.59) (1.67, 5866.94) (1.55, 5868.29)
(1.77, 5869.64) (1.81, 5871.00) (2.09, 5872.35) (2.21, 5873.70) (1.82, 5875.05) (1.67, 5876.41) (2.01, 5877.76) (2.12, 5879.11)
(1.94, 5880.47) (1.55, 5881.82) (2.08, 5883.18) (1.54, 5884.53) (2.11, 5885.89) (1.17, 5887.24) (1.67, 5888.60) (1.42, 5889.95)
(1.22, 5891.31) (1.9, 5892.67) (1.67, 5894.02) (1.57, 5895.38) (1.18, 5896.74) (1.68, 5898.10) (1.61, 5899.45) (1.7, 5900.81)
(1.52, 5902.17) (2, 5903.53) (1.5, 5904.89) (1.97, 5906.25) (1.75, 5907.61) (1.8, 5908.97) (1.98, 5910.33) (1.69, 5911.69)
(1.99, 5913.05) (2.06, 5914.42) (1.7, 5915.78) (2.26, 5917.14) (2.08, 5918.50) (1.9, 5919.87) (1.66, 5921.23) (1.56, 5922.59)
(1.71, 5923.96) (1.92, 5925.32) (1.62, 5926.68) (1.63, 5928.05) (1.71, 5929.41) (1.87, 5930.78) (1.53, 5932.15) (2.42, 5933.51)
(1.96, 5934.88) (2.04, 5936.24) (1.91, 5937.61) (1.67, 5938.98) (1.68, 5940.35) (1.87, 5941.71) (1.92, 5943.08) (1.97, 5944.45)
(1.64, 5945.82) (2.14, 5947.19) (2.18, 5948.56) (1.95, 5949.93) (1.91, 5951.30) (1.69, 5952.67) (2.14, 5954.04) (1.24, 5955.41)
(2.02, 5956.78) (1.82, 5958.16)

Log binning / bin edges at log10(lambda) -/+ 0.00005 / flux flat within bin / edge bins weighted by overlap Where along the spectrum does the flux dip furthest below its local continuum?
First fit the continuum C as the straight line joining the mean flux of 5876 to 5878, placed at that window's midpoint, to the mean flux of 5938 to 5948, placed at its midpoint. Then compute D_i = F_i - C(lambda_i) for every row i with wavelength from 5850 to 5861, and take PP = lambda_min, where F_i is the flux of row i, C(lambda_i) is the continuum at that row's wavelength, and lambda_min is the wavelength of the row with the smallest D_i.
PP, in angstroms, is 5856.14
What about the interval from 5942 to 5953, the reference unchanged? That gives 5945.82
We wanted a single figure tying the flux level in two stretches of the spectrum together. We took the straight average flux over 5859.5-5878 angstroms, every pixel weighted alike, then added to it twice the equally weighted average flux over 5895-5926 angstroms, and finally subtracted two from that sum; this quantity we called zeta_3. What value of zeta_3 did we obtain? 3.37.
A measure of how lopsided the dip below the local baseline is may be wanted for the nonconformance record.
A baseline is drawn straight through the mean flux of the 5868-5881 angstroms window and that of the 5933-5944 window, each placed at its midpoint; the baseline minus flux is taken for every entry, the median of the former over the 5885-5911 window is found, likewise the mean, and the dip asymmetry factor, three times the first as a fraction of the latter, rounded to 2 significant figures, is 2.8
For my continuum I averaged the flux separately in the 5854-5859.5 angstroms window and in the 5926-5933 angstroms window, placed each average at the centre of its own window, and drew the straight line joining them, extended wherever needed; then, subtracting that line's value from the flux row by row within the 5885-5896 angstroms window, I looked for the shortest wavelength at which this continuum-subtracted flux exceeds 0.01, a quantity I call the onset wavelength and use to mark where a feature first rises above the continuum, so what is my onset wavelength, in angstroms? 5885.89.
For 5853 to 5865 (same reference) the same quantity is 5853.45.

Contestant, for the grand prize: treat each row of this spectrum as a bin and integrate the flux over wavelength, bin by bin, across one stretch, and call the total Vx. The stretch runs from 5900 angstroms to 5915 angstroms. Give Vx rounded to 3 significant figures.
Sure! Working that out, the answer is 27.2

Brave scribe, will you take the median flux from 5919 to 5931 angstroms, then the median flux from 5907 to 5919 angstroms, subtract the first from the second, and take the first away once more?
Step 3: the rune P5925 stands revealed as -1.4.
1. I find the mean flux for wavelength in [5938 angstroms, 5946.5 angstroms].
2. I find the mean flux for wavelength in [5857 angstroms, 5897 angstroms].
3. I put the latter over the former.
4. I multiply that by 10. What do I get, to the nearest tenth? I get 9.7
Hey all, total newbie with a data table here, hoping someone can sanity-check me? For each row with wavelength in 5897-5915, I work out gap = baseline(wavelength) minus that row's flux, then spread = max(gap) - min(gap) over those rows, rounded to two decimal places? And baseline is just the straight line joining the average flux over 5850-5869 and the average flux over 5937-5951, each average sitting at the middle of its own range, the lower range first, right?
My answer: 0.54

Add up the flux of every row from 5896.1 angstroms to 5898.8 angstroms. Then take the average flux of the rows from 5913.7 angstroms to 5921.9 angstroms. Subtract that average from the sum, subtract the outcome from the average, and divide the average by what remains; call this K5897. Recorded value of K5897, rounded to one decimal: 1.9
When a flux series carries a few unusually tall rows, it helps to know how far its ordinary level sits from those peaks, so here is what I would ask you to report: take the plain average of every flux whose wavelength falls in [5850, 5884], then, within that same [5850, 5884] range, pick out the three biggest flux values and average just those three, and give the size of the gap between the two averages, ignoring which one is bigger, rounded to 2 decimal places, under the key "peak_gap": 0.37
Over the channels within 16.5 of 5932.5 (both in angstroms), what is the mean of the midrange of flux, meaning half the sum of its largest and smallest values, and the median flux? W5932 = 1.93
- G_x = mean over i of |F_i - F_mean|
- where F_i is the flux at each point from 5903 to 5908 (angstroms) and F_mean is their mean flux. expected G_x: 0.180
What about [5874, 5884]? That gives 0.175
